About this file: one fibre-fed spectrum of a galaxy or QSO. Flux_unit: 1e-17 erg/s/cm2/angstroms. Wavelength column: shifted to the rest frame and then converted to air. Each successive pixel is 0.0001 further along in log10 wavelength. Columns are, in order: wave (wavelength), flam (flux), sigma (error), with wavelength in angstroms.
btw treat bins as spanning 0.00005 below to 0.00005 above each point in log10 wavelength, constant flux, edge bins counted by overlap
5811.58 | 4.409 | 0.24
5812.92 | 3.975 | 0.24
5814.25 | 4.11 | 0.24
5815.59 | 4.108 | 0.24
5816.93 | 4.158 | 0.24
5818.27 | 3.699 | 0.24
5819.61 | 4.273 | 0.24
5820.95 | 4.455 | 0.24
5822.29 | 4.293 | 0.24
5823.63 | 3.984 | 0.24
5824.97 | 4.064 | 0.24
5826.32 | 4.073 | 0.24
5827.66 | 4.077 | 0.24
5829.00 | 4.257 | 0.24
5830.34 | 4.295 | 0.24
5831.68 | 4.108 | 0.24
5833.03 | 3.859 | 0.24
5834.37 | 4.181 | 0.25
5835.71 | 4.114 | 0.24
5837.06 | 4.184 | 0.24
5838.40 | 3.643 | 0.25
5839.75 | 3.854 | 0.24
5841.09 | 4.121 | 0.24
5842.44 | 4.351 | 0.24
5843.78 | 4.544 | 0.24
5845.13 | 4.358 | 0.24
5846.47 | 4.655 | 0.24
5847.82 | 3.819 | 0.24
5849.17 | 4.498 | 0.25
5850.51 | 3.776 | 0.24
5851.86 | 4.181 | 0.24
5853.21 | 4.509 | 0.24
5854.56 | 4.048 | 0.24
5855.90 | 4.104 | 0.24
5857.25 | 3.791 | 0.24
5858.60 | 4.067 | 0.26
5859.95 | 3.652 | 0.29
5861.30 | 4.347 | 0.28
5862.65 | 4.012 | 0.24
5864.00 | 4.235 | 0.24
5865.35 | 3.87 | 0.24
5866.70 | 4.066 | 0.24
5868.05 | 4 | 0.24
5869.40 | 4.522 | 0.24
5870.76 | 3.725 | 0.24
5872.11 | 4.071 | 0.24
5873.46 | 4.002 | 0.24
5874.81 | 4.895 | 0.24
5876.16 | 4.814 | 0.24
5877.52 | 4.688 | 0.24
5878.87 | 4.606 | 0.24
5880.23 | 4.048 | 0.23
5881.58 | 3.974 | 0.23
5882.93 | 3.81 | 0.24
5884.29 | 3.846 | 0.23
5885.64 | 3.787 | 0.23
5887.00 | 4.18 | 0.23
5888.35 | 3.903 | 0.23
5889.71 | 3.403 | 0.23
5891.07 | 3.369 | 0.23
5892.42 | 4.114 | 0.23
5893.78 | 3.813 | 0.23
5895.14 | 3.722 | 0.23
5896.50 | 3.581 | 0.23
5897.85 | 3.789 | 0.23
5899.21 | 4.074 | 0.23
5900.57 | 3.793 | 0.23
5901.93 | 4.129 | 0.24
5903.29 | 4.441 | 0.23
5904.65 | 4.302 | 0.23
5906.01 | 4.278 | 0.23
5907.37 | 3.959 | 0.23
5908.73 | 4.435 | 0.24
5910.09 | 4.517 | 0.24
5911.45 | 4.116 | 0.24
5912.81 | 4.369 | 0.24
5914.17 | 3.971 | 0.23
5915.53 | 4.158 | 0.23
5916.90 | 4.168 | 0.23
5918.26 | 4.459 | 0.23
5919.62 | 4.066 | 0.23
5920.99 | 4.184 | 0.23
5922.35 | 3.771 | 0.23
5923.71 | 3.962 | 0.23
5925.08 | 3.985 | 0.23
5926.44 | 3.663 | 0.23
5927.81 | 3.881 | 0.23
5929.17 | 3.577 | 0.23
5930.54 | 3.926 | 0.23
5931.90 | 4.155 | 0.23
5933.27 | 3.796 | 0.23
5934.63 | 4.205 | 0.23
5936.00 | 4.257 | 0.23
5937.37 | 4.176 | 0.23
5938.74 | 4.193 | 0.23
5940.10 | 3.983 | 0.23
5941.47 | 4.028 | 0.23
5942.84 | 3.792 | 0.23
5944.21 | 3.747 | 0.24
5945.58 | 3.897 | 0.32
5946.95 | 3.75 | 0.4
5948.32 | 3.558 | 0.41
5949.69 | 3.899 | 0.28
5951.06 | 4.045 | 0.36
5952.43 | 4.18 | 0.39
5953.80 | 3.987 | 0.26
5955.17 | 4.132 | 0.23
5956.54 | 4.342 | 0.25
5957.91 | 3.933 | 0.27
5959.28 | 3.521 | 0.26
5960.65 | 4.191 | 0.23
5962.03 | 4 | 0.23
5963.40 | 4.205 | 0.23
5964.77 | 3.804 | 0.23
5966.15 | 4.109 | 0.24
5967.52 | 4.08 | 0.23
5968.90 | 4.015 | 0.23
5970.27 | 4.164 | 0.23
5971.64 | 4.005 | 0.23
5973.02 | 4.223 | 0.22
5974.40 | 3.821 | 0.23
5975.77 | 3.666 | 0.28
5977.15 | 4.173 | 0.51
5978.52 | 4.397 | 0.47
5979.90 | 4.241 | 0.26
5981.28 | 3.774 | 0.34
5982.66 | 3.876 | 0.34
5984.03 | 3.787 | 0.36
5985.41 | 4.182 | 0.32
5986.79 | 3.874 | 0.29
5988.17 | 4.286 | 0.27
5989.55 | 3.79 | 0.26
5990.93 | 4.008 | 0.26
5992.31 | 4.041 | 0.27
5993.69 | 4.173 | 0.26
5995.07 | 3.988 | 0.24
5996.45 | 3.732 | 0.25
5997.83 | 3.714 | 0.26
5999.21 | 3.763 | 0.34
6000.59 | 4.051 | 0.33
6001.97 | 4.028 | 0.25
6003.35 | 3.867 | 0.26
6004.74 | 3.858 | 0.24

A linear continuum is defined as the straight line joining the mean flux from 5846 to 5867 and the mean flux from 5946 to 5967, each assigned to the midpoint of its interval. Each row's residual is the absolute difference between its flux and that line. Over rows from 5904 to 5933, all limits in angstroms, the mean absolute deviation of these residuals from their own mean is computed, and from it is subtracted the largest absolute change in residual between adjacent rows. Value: -0.27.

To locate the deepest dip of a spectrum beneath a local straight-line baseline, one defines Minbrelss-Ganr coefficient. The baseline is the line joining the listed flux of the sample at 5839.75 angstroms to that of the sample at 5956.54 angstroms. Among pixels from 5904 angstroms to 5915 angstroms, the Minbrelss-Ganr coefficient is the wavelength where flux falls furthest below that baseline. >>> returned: 5914.17 angstroms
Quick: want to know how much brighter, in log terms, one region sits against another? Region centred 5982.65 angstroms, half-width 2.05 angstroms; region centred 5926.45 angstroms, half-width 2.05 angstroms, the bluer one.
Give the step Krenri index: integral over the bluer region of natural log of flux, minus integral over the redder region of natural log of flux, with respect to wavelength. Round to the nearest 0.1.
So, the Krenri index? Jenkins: 0.0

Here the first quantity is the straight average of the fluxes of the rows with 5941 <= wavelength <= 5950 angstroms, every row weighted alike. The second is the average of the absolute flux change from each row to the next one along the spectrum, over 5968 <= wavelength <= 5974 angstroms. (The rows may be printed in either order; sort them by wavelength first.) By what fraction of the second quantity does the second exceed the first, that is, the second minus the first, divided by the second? -21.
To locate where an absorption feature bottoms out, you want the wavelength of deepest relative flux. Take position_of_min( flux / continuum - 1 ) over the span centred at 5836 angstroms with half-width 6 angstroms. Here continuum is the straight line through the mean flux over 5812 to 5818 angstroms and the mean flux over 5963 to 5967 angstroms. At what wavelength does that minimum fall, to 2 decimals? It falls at 5838.40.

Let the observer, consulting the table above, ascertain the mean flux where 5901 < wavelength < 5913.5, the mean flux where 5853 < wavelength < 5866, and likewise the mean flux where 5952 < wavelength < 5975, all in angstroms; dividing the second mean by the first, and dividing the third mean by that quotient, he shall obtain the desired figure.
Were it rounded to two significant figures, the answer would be 4.3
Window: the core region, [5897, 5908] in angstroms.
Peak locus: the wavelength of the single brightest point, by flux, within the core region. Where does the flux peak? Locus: 5903.29 angstroms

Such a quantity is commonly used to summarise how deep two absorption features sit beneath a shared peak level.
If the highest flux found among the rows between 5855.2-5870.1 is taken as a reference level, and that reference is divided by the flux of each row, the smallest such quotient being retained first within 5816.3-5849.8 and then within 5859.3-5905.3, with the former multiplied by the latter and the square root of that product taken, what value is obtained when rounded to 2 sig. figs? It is 0.95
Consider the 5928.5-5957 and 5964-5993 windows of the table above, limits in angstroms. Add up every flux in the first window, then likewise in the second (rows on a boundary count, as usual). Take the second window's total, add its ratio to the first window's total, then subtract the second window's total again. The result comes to 1.01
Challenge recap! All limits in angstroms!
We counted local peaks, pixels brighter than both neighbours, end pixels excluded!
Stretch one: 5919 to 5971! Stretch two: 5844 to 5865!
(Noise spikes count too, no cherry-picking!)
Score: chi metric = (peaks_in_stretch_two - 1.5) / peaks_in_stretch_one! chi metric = 0.3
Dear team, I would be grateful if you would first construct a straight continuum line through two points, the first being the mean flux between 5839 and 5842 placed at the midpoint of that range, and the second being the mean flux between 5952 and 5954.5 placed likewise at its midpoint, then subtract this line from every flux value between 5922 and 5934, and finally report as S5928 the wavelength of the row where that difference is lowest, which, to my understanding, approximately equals 5929.17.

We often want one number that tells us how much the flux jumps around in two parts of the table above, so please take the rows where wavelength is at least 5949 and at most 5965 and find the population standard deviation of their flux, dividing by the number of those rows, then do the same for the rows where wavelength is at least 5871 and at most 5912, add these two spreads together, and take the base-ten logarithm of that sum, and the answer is -0.23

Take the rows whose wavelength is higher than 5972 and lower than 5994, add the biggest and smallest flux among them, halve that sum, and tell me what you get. 4.03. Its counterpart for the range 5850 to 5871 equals 4.09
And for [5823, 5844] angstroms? 4.09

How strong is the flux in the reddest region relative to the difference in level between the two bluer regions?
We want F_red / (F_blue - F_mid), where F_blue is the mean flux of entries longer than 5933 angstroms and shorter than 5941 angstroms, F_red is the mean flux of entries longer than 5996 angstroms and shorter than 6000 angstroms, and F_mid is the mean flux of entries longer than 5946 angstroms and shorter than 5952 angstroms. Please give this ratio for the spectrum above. 13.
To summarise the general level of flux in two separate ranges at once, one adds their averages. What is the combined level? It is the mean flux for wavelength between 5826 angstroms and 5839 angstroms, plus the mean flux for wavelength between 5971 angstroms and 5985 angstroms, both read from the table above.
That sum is 8.08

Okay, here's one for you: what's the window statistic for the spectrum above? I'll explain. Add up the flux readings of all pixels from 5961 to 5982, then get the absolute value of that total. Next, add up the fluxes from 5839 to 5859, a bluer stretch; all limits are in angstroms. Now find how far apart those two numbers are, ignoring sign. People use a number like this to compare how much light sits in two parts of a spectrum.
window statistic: 2.0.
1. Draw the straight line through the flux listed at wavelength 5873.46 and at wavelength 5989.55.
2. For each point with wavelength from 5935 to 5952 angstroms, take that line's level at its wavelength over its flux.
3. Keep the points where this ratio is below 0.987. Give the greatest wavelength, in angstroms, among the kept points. 5951.06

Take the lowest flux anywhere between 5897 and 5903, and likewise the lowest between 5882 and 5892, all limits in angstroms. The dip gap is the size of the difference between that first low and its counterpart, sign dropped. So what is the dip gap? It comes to 0.42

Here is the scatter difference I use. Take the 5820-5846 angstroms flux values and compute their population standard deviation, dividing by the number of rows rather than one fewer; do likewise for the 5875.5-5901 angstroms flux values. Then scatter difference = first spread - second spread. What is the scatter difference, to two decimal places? -0.17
